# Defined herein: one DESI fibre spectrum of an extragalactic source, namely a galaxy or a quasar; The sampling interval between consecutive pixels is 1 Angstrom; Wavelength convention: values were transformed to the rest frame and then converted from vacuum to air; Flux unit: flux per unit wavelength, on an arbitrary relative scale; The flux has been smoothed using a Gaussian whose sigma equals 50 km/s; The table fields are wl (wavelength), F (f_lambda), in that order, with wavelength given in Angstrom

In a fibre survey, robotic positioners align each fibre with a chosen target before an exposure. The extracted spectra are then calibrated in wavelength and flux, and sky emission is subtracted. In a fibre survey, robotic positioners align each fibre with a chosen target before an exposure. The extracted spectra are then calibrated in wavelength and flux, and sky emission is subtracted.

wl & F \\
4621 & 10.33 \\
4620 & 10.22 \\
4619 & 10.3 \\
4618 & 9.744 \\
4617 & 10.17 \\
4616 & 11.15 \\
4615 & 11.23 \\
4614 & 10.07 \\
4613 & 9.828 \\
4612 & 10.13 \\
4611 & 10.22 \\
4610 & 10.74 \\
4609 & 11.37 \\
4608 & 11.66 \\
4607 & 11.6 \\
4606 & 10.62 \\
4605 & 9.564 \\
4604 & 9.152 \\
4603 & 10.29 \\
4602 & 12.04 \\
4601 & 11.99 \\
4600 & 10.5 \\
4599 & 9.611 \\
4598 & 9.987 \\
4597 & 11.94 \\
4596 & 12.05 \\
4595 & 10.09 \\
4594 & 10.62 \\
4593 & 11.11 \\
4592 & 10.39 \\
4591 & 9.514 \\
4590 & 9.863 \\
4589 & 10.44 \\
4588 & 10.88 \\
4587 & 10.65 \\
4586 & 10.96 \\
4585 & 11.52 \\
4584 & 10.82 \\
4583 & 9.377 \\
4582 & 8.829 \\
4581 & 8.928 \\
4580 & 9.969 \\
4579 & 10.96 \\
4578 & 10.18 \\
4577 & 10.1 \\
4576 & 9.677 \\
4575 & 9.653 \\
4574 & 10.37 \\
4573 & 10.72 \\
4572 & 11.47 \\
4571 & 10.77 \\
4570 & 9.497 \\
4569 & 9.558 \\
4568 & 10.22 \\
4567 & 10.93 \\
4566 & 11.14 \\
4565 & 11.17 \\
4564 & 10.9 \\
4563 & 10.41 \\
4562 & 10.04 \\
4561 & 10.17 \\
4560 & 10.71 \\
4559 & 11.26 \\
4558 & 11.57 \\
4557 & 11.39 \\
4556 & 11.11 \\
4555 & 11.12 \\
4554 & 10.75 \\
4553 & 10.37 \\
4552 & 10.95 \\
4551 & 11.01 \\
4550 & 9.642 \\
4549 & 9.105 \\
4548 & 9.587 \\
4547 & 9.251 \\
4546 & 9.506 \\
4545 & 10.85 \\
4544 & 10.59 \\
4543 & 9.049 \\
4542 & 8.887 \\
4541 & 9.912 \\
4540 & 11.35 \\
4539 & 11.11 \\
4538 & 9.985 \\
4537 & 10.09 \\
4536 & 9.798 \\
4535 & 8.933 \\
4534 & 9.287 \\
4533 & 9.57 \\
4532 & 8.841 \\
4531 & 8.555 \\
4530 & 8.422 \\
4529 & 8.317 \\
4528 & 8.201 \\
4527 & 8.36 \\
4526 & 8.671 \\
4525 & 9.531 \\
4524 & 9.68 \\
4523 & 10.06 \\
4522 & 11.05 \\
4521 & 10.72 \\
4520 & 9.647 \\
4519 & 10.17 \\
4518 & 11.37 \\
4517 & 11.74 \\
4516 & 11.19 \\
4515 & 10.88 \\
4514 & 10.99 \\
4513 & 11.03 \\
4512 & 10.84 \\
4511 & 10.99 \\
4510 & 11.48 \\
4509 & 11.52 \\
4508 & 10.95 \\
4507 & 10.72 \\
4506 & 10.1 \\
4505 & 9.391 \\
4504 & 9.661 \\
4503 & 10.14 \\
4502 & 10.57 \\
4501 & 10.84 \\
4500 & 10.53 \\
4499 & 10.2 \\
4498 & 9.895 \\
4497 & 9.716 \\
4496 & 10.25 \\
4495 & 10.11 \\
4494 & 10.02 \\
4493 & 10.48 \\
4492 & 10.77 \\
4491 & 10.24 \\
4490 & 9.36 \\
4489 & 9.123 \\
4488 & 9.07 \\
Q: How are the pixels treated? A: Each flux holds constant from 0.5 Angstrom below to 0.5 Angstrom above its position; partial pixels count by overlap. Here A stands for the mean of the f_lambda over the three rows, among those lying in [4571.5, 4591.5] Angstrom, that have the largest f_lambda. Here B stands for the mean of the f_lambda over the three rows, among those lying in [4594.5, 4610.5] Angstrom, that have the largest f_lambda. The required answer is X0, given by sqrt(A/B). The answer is 0.970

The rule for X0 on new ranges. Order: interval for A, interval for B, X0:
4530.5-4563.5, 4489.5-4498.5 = 1.044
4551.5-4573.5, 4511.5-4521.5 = 1.002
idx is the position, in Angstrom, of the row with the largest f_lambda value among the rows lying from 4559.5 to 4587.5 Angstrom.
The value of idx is 4585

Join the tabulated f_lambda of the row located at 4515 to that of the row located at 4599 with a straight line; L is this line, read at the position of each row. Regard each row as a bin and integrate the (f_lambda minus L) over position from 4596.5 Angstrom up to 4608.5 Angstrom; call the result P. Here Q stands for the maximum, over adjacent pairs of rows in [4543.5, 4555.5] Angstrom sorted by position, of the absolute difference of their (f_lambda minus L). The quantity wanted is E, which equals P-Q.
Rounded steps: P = 14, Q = 1.38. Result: 13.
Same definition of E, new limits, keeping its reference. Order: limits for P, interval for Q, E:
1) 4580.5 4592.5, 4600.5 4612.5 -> 3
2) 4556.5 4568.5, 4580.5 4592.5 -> 7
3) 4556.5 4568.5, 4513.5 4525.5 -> 7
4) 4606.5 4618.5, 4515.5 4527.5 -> 14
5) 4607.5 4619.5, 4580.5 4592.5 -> 12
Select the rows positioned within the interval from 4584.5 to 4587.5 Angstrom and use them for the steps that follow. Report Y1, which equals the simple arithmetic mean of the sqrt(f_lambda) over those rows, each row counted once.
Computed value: 3.32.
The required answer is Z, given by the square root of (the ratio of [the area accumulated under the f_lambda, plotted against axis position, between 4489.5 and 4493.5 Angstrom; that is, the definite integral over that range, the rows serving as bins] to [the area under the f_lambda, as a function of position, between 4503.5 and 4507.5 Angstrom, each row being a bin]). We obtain 1.012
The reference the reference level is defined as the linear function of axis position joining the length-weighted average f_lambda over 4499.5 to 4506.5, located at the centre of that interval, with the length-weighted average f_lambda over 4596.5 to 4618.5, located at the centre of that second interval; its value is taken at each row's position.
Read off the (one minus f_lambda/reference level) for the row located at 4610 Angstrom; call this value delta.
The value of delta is -0.01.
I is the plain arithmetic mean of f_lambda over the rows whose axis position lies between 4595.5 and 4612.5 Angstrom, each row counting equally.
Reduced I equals 10.8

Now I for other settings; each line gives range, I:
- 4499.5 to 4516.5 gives 10.7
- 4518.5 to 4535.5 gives 9.3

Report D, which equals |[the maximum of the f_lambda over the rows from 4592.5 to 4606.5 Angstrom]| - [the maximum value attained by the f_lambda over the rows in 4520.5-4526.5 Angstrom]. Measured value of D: 1.0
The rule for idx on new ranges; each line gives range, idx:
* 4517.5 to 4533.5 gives 4518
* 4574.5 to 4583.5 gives 4579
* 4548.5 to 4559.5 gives 4558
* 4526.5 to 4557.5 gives 4557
